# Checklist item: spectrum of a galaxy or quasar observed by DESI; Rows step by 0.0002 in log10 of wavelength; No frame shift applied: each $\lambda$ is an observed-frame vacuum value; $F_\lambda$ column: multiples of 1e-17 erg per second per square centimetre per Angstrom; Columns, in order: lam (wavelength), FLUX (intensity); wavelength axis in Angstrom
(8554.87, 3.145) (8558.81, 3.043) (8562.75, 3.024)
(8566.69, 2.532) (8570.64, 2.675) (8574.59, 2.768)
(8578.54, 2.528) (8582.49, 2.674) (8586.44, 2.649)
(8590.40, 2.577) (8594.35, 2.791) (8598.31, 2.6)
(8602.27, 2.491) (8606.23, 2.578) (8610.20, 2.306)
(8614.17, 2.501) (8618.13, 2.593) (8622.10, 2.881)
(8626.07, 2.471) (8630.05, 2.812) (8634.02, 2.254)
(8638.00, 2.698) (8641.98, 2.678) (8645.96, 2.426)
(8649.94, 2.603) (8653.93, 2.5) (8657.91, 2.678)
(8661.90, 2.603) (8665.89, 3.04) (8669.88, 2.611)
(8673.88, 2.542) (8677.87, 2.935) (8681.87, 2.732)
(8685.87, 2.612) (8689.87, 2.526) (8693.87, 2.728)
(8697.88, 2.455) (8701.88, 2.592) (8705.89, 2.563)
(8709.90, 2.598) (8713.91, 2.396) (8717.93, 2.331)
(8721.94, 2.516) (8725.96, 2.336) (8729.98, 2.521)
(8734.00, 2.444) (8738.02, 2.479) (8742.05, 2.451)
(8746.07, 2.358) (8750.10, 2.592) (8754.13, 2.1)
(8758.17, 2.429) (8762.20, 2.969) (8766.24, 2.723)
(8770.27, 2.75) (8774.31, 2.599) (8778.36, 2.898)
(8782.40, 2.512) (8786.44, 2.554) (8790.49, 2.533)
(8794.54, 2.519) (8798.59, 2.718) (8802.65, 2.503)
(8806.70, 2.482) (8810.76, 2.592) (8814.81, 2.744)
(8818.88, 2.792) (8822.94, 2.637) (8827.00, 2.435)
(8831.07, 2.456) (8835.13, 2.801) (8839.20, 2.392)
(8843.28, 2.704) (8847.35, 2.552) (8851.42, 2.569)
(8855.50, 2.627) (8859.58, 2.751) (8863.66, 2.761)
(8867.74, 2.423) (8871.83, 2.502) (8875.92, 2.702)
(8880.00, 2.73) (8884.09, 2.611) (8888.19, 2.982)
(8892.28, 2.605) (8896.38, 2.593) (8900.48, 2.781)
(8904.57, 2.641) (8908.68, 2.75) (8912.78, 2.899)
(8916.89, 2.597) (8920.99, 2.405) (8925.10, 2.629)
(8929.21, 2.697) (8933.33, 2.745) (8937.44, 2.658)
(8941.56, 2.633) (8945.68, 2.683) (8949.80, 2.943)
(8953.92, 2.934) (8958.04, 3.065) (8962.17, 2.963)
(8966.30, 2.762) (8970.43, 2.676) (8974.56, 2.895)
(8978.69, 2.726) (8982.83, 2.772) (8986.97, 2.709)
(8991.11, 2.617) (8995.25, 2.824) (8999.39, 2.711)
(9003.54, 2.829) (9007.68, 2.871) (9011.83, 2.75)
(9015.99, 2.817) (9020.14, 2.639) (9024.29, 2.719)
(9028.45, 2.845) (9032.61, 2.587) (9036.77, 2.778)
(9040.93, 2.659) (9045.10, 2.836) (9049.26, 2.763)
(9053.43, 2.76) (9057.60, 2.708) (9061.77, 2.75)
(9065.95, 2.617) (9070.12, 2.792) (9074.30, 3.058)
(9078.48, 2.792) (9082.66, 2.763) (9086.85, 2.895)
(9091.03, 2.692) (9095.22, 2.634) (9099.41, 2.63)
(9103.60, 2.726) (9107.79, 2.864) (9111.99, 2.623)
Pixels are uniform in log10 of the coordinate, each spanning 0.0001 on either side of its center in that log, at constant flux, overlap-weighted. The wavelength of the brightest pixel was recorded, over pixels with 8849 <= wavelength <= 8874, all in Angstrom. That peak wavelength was 8863.66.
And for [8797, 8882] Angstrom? 8835.13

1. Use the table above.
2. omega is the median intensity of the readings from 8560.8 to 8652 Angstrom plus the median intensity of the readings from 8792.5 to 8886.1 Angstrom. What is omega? 5.21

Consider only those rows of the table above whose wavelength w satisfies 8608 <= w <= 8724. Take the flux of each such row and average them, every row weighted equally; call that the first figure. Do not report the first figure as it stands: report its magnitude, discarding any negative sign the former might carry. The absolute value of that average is 2.59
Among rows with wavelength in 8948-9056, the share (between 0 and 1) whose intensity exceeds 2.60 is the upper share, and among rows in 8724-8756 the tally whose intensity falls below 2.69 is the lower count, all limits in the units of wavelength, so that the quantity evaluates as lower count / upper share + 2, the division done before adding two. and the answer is 10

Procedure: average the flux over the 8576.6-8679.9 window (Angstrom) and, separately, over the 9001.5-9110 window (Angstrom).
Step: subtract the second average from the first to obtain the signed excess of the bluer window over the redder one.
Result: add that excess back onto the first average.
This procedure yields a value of 2.47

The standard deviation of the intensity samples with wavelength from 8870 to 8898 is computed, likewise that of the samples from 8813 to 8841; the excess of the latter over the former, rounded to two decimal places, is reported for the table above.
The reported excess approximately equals 0.02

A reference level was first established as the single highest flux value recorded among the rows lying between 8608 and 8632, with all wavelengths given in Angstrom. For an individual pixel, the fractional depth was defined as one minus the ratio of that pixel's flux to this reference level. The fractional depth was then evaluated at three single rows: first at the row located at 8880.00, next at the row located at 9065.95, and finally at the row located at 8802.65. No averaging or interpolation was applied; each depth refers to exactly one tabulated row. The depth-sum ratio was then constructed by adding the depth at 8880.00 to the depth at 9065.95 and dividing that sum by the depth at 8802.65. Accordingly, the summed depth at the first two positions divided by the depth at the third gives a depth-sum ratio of 1.1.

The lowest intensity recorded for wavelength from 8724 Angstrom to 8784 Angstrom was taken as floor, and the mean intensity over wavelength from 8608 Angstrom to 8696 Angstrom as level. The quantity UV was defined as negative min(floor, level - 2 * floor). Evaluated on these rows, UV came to 1.58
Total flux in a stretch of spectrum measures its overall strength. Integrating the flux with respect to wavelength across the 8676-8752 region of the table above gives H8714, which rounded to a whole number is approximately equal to 193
